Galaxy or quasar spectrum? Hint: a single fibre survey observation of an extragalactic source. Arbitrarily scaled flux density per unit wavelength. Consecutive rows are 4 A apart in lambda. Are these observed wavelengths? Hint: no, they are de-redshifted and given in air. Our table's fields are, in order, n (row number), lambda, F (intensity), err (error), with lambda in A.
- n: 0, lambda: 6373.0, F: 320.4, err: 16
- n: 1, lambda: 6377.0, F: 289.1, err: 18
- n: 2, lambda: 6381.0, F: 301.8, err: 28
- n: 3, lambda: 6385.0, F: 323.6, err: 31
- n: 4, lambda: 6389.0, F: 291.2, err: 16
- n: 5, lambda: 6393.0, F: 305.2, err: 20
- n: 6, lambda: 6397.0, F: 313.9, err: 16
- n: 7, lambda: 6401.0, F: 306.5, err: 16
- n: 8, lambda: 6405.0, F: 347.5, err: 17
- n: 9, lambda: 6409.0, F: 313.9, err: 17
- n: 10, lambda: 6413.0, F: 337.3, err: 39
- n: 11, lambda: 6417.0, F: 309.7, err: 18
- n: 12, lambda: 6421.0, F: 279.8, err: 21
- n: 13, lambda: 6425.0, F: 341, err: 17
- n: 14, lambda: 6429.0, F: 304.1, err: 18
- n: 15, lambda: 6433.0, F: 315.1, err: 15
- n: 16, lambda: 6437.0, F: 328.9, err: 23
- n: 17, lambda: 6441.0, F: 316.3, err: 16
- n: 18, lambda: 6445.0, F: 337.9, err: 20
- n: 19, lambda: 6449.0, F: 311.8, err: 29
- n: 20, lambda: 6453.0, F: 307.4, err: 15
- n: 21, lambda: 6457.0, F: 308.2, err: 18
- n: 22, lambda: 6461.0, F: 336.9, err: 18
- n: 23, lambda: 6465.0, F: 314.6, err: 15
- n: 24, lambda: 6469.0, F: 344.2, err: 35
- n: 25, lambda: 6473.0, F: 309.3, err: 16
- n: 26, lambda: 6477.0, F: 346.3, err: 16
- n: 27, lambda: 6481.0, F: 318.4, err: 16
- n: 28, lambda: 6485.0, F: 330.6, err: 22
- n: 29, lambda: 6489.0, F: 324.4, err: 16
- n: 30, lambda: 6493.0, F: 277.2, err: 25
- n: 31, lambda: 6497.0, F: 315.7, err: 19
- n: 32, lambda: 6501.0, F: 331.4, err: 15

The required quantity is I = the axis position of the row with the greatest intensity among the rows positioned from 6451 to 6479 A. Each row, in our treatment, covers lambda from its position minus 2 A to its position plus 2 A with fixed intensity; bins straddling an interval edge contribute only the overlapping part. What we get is 6477.0 A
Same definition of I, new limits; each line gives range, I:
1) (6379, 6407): 6405.0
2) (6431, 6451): 6445.0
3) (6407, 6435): 6425.0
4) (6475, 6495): 6477.0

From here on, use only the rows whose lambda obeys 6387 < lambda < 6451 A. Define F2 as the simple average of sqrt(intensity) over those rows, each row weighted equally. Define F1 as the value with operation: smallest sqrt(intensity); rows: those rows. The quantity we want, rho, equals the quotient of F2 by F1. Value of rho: 1.063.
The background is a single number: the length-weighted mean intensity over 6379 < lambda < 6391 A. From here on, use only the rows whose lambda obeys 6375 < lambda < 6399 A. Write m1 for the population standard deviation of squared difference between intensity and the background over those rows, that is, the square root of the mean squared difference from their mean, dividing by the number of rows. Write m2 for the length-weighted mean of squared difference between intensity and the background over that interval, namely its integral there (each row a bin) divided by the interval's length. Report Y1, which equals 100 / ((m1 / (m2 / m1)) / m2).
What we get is 136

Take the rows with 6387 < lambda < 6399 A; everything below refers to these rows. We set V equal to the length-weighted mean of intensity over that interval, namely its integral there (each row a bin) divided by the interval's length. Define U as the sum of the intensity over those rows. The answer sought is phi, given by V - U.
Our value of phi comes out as -607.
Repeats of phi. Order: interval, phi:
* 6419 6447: -1906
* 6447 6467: -1263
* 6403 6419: -981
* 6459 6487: -1972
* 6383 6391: -307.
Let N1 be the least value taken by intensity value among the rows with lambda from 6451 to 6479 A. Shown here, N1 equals 307.4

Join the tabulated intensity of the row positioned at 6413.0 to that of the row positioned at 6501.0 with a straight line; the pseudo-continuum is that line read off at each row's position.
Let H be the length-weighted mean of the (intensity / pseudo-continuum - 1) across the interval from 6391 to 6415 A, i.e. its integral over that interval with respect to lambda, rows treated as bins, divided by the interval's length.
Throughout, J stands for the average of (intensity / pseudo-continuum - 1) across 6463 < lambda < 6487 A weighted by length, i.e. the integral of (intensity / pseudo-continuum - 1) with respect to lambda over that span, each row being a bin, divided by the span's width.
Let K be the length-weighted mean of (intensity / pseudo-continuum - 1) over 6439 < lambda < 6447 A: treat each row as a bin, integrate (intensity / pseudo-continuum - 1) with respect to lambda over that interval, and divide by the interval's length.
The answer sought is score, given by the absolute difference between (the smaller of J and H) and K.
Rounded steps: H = -0.051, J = -0.018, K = -0.024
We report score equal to 0.027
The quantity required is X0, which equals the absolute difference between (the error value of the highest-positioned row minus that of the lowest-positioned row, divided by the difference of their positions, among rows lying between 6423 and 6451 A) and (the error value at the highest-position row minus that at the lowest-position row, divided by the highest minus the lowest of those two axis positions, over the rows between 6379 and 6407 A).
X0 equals 1.0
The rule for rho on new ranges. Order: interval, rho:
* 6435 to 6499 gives 1.075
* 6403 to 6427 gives 1.071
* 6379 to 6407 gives 1.036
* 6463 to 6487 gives 1.028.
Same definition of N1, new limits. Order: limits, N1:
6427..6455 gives 304.1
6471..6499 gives 277.2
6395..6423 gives 279.8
